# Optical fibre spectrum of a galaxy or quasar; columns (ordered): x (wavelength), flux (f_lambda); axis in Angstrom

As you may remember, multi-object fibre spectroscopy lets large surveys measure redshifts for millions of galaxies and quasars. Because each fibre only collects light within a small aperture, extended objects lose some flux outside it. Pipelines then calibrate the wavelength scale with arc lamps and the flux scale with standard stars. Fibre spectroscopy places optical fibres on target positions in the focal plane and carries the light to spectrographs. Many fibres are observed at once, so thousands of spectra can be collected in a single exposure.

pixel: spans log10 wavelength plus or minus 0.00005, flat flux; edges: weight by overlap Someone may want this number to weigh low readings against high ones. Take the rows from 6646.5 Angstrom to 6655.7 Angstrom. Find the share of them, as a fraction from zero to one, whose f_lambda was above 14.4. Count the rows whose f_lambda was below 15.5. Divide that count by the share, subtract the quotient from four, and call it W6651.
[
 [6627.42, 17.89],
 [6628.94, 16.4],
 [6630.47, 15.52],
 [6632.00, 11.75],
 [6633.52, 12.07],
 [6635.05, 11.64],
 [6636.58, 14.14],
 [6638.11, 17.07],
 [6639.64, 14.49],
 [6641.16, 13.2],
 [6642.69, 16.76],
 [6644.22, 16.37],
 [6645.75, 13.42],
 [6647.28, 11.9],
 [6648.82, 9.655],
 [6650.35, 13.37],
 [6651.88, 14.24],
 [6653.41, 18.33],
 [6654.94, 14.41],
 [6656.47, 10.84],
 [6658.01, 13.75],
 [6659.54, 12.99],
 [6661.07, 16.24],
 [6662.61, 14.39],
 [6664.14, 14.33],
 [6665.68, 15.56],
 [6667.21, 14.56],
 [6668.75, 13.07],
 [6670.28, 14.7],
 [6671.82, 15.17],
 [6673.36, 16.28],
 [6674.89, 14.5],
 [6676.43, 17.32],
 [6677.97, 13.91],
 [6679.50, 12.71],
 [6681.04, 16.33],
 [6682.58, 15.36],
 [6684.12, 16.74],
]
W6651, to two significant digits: -11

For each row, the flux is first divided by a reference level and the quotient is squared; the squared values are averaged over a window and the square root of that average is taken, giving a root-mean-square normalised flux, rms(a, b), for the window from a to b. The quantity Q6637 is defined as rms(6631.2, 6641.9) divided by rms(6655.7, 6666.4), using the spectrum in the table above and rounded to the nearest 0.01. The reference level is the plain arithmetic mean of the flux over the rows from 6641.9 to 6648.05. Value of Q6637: 0.96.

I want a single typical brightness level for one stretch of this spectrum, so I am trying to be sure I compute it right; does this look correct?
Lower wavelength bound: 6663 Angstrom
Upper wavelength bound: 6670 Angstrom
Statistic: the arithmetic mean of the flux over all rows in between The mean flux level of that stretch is 14.4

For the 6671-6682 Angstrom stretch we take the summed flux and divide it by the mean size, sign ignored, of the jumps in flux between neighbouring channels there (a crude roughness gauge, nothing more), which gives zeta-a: 46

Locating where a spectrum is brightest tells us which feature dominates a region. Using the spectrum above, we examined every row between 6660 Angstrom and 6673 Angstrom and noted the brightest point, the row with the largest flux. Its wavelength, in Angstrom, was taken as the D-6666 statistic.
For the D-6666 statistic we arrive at 6661.07 Angstrom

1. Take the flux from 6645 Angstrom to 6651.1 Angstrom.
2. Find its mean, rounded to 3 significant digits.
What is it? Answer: 12.1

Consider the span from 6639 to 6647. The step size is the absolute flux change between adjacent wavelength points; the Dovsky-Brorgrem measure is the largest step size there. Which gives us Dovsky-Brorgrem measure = 3.56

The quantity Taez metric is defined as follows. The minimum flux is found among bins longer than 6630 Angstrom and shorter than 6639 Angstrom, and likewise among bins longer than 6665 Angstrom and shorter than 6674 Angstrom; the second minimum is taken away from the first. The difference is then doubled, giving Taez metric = -3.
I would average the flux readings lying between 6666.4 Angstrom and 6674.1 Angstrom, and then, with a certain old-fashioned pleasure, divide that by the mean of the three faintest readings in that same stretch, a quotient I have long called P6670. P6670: 1.05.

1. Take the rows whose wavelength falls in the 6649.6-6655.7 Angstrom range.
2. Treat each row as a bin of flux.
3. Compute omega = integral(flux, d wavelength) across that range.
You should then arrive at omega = 92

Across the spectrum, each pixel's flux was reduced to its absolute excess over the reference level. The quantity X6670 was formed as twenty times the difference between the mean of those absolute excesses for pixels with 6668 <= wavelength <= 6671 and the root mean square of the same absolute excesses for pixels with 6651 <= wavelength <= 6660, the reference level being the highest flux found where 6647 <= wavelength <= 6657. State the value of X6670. -7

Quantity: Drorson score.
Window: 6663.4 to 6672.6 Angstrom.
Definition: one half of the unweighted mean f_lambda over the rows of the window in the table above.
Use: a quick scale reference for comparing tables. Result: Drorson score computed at 7.28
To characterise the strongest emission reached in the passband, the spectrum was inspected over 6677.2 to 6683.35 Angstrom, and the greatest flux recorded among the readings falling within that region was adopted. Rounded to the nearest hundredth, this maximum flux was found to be 16.33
